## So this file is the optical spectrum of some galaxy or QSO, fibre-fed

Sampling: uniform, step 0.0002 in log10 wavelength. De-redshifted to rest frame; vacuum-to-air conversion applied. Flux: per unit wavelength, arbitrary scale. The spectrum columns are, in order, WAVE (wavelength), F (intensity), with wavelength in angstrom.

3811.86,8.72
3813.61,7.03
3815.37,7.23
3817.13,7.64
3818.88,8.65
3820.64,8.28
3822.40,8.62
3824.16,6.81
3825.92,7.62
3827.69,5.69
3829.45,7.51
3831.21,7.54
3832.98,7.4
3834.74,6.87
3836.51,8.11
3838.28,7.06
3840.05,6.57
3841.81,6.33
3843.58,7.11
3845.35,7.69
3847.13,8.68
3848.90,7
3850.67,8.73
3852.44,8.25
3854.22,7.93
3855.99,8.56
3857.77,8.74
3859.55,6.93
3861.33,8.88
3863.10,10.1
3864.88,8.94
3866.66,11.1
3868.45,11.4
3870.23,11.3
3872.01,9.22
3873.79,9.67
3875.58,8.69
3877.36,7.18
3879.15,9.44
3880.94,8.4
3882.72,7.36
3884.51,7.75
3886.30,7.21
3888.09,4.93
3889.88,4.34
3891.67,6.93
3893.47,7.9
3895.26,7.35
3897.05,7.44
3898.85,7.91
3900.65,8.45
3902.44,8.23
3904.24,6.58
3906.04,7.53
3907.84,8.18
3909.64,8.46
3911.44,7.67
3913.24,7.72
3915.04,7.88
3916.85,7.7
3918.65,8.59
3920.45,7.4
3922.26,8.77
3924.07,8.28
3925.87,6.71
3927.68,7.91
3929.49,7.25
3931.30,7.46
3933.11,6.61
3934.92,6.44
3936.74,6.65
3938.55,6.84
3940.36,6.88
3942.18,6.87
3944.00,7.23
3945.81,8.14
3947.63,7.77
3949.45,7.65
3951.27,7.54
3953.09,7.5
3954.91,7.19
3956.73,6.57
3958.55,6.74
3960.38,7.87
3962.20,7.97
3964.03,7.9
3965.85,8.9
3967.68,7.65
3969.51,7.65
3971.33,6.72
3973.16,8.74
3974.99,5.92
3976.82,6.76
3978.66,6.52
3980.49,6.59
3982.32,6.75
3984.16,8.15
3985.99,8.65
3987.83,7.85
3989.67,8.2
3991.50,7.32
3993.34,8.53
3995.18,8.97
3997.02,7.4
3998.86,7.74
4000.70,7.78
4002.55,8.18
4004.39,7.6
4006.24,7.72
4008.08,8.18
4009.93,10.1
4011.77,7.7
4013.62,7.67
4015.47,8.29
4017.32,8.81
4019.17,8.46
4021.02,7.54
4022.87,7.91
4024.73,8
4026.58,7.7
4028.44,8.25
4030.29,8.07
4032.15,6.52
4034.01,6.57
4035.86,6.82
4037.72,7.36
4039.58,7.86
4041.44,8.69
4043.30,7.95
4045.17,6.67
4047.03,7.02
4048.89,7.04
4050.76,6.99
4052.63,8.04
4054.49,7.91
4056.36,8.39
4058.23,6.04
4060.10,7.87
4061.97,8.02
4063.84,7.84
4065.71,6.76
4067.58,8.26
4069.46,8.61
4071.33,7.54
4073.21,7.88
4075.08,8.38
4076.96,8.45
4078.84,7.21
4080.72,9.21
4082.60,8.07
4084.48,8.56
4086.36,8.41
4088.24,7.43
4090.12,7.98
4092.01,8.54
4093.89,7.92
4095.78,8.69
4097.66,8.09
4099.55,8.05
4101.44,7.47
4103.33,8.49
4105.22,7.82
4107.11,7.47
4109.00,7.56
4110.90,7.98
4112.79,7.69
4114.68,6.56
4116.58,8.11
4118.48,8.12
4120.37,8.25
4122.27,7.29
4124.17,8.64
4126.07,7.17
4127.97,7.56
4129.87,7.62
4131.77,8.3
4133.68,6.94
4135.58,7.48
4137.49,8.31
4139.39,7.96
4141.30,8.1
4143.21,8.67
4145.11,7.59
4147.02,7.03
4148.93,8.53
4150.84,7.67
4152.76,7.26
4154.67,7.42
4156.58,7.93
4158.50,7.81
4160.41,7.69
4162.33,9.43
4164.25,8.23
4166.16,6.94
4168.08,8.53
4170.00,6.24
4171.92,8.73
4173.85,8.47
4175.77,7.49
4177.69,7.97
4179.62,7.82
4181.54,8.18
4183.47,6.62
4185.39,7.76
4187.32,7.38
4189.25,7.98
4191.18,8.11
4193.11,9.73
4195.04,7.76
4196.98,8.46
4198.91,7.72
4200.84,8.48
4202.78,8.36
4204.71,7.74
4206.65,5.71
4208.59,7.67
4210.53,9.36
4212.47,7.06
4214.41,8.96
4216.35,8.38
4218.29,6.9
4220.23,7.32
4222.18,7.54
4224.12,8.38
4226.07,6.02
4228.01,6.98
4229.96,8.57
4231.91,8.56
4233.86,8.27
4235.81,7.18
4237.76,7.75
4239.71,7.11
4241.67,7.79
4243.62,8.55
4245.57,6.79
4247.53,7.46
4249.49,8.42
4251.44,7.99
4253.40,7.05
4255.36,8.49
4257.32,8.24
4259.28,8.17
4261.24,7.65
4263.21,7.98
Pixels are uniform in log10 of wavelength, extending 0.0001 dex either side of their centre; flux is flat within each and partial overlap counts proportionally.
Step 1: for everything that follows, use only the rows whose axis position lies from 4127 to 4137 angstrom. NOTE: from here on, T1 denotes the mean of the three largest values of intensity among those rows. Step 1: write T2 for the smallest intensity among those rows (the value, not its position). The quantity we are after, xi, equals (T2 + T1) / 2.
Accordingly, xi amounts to 7.38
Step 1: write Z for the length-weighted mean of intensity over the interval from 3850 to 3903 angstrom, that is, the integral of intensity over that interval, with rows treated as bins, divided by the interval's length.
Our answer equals 8.31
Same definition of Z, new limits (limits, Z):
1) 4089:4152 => 7.86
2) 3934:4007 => 7.50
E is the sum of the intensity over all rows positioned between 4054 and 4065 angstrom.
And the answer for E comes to 46.1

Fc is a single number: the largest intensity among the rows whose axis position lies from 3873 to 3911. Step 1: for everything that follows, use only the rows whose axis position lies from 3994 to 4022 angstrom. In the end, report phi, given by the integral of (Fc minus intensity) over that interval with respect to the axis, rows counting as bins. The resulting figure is 43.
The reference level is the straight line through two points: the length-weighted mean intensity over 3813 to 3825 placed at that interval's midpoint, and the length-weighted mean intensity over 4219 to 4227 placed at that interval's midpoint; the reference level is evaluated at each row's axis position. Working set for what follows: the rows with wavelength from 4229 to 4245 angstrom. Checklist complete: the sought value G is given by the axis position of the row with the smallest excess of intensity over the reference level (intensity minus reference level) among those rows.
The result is 4239.71 angstrom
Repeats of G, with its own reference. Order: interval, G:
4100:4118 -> 4114.68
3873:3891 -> 3889.88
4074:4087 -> 4078.84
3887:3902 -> 3889.88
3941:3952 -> 3942.18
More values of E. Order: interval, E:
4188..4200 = 49.8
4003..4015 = 49.0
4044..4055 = 43.7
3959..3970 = 47.9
